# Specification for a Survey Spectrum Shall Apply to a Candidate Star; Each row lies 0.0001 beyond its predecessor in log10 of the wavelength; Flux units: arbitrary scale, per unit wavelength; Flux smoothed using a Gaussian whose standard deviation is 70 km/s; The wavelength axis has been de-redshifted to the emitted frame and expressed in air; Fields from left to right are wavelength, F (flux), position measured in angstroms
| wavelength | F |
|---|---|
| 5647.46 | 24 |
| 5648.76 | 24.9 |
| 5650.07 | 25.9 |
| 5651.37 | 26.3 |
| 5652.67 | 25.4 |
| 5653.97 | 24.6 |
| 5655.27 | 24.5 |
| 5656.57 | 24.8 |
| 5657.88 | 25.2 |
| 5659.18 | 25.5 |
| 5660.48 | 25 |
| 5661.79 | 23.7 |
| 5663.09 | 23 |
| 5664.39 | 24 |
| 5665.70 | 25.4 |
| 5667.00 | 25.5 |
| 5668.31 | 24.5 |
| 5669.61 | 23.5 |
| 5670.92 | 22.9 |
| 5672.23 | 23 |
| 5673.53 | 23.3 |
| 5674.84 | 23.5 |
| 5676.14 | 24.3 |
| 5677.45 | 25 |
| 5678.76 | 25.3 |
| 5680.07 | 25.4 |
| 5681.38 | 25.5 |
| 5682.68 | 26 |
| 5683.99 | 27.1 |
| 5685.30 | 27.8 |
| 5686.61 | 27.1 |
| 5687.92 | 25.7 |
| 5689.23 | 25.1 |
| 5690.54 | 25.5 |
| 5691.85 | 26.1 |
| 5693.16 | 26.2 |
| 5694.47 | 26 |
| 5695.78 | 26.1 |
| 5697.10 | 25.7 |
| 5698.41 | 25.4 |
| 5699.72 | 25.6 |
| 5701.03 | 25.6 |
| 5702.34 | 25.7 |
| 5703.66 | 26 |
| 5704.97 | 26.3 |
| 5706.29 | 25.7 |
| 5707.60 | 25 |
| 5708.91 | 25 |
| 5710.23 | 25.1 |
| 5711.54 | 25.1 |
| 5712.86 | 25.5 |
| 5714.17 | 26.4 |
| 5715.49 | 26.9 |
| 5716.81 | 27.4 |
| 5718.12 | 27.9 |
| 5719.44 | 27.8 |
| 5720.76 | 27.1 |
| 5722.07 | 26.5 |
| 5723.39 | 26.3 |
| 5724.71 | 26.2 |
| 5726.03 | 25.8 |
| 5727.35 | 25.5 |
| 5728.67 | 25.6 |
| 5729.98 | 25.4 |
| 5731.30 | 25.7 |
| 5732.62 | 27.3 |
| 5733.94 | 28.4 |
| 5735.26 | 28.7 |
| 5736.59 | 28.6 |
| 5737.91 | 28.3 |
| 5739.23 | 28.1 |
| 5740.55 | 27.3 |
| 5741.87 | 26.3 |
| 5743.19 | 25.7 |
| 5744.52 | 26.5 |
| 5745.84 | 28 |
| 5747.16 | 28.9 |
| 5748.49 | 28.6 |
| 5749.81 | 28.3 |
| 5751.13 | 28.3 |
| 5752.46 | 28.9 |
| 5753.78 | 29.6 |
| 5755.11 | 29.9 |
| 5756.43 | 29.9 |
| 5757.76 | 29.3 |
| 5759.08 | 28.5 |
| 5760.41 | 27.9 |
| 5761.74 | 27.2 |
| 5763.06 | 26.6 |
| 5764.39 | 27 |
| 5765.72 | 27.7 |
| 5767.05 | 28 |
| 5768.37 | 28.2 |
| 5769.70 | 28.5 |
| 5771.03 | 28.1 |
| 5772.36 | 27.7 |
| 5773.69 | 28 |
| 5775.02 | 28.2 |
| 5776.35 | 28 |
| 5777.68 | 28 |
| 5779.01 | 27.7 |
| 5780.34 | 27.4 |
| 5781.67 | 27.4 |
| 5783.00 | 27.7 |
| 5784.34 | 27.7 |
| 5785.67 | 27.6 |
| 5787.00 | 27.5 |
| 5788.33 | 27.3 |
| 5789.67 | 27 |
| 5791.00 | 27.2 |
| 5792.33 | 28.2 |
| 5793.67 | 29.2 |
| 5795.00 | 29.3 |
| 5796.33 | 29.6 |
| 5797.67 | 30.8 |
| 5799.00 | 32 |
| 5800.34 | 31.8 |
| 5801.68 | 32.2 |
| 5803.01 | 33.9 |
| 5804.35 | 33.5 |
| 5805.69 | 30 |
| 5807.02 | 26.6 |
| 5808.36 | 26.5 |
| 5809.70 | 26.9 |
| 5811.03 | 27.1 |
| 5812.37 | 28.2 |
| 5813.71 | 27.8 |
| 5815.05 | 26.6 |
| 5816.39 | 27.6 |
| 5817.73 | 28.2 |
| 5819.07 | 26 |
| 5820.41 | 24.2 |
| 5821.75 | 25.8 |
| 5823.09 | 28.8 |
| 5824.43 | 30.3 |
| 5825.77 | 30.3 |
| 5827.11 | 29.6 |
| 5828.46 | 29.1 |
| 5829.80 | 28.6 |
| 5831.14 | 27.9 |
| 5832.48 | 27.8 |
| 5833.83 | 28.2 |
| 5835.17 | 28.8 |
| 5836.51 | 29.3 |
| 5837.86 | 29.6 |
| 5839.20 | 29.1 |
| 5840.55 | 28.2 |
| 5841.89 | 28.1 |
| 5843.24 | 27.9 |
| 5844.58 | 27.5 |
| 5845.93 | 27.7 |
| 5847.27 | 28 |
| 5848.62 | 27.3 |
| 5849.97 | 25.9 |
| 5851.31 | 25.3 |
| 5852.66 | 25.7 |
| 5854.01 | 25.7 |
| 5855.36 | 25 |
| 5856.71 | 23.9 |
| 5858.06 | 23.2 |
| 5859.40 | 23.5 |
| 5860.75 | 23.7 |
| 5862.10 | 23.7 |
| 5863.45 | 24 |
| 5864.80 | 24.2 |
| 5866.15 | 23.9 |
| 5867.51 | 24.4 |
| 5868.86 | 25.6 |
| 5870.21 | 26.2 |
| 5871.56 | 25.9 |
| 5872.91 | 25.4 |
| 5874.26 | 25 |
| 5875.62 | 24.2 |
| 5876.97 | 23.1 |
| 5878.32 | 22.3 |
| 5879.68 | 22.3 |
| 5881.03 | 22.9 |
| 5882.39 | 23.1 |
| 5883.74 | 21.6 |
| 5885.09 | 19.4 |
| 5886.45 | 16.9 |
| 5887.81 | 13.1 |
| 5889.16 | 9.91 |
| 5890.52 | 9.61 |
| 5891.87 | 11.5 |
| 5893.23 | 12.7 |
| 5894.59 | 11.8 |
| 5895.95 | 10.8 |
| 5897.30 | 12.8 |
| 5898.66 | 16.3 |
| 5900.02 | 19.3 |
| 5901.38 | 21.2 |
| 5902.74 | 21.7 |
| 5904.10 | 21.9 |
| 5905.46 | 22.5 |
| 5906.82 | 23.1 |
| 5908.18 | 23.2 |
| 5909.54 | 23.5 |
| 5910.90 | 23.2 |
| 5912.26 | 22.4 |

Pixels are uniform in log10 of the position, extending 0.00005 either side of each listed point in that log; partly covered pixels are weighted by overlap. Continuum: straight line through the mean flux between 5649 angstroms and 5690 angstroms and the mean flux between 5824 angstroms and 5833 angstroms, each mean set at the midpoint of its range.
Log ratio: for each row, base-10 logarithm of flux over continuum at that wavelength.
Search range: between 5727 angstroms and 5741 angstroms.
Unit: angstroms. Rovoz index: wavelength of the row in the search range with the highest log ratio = 5735.26 angstroms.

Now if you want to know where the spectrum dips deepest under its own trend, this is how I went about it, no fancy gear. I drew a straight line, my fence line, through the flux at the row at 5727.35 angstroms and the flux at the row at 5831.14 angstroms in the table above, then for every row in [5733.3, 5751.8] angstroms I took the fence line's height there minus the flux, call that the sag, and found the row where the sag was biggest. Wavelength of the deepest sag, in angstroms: 5743.19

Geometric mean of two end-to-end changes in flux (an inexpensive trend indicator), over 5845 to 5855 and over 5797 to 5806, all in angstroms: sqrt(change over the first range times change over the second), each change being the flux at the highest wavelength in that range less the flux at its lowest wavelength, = 1.3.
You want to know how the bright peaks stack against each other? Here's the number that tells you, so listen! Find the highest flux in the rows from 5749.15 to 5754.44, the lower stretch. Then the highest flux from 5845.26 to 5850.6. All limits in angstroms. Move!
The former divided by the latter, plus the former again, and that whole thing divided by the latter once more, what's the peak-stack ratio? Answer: 1.095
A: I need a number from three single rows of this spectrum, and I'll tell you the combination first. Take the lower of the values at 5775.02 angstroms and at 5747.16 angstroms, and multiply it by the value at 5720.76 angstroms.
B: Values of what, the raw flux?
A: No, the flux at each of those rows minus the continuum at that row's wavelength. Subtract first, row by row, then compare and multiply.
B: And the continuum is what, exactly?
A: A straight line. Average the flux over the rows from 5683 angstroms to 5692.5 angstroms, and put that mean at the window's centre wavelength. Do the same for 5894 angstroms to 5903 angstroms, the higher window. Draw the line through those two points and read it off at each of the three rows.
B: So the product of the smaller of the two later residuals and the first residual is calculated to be 13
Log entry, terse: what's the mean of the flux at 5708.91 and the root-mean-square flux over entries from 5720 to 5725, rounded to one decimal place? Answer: 25.8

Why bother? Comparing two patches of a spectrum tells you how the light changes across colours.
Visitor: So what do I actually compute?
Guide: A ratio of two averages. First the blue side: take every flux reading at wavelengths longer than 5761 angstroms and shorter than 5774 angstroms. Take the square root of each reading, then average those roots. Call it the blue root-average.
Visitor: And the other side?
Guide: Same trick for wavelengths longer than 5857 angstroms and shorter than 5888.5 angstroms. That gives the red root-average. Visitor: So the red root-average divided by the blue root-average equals 0.91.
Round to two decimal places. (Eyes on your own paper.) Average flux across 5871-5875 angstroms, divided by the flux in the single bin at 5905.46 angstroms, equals 1.13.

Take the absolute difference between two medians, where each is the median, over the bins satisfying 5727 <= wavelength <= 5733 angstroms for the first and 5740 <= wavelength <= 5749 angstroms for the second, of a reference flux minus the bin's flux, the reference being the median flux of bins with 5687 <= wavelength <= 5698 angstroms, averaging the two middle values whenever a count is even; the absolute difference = 1.7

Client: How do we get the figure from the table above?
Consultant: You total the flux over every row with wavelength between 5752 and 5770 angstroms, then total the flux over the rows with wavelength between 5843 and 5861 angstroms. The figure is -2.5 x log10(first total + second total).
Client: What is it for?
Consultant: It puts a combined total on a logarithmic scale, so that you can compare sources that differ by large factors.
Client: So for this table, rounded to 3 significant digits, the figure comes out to -7.20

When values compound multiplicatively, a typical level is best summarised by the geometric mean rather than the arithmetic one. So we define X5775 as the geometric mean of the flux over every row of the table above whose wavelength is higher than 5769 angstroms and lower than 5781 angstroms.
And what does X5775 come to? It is 28.0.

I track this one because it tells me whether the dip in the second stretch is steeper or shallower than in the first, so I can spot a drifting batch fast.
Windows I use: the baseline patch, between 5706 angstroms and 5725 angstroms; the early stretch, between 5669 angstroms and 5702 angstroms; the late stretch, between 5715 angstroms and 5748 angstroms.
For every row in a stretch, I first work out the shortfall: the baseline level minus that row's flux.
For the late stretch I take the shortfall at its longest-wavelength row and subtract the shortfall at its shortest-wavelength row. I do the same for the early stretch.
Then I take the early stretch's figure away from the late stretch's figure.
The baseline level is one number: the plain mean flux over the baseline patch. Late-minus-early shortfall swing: 0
